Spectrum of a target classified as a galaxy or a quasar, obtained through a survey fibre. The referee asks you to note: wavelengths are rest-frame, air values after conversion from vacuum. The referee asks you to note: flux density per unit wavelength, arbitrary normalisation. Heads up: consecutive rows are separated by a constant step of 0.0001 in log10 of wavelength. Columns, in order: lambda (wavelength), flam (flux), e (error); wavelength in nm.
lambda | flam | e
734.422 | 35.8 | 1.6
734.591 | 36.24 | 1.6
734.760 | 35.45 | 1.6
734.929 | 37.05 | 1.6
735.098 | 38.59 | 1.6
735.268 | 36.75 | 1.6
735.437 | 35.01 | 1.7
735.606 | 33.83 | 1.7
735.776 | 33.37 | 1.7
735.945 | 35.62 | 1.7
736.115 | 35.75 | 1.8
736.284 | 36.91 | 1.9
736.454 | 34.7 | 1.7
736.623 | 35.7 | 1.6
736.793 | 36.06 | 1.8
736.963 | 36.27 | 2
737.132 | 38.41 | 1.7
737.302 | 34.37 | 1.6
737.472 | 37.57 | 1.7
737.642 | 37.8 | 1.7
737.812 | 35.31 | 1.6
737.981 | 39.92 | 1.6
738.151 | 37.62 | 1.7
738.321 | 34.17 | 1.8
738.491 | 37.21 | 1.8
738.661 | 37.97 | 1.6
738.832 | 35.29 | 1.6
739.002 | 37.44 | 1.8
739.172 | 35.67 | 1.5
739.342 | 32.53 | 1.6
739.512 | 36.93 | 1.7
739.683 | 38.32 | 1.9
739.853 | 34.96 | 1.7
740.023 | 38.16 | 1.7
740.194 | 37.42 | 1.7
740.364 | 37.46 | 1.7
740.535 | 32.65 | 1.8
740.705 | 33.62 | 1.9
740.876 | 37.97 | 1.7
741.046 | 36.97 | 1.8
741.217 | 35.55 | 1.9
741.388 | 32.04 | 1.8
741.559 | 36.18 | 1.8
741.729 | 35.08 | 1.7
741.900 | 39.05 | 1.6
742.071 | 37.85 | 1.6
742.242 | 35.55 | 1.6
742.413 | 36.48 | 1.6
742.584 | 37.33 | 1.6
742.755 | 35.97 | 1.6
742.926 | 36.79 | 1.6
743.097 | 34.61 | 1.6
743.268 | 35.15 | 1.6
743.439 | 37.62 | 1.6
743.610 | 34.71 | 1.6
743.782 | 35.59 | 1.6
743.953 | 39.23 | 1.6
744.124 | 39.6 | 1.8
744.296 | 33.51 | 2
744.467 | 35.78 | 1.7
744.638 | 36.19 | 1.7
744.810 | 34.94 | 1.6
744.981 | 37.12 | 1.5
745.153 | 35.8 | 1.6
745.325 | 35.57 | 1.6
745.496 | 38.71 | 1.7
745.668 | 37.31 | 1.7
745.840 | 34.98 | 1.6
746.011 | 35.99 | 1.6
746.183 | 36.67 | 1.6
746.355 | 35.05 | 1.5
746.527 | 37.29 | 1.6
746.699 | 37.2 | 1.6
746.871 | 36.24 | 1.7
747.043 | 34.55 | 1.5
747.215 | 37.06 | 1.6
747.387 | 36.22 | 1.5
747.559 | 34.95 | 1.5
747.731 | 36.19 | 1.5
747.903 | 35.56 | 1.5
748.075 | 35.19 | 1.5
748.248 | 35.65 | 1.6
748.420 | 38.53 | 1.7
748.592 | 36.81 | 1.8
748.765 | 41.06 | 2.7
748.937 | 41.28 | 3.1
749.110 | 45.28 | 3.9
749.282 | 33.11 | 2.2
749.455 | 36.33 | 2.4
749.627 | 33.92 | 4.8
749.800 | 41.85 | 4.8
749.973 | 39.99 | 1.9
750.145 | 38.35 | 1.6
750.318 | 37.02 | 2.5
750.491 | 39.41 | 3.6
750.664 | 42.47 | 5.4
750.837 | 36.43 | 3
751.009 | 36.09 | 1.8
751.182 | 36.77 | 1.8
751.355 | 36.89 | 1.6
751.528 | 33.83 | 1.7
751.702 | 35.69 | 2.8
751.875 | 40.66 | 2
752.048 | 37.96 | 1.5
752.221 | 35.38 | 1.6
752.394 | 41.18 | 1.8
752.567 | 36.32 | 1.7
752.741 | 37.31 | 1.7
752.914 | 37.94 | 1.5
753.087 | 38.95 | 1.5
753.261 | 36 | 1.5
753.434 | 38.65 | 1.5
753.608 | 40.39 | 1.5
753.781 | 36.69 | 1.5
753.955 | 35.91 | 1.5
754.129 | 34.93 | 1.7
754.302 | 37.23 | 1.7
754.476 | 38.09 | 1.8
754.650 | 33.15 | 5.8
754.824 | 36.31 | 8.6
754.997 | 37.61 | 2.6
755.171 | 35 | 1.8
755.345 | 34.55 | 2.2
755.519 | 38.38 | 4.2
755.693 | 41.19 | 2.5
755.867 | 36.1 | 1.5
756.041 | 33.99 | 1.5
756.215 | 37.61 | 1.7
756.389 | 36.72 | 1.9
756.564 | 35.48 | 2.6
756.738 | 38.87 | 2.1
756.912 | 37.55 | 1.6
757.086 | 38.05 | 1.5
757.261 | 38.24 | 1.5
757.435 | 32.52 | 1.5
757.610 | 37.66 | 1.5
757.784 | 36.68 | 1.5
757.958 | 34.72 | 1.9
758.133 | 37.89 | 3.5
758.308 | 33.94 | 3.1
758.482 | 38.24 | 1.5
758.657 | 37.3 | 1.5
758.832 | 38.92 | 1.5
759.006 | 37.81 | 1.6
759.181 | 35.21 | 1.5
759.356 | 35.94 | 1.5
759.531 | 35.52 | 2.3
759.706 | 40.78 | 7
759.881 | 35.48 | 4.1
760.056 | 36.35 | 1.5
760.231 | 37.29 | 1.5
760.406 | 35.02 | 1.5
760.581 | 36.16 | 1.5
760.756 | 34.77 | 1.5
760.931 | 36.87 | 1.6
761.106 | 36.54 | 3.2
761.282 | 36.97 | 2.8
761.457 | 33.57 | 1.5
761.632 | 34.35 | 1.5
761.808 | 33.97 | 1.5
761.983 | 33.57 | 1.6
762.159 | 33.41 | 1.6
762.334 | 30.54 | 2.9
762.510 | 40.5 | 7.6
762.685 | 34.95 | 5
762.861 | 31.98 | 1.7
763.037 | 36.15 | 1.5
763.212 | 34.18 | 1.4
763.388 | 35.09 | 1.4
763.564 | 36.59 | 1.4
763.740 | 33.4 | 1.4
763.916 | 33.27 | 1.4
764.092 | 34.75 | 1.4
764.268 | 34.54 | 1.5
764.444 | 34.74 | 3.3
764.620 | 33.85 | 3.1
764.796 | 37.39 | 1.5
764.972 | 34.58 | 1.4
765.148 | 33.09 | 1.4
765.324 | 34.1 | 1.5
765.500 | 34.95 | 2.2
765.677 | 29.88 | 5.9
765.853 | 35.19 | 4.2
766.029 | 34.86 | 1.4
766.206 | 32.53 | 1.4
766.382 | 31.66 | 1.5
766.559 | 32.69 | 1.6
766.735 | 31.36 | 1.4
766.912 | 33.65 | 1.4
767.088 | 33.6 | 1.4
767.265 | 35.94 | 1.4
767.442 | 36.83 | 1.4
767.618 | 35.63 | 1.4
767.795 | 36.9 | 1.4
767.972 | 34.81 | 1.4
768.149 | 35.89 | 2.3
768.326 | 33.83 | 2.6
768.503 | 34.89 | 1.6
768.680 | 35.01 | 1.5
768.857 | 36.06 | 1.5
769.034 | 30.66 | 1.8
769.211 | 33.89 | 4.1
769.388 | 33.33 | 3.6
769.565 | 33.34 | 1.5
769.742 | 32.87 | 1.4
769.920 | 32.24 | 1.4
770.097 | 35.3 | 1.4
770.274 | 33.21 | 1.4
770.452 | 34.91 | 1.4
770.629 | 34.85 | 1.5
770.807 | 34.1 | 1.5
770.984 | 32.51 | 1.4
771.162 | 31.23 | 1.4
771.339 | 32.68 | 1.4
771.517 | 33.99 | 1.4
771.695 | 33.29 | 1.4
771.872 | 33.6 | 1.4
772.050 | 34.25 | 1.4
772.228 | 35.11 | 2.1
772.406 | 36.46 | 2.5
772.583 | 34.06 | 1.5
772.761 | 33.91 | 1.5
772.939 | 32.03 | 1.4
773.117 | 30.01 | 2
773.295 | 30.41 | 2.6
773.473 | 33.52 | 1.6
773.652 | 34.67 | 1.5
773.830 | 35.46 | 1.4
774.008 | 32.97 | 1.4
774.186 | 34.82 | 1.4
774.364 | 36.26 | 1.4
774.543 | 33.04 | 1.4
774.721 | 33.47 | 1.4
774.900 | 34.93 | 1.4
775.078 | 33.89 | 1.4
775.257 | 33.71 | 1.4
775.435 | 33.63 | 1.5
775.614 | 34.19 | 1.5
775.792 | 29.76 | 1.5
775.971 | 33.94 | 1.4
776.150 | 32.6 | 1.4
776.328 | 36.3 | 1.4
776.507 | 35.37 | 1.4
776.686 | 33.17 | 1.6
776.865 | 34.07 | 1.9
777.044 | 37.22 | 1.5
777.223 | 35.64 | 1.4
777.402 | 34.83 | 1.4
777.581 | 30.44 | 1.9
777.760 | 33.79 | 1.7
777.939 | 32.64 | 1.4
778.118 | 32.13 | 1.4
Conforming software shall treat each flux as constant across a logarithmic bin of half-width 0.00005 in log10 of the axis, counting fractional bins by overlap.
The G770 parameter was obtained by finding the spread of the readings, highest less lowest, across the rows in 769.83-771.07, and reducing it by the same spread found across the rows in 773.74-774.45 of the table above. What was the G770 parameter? -0.2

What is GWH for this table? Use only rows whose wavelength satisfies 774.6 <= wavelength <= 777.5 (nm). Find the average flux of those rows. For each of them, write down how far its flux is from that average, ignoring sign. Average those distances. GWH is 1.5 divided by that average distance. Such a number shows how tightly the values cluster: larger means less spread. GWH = 1.3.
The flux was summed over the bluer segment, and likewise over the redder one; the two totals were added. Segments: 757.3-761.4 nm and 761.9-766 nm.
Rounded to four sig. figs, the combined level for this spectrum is 1629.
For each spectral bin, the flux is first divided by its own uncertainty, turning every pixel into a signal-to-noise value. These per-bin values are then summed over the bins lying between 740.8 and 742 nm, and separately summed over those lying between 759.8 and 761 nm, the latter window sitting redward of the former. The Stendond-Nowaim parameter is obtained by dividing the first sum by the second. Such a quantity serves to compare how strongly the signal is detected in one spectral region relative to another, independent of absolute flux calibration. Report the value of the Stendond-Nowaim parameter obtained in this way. 0.95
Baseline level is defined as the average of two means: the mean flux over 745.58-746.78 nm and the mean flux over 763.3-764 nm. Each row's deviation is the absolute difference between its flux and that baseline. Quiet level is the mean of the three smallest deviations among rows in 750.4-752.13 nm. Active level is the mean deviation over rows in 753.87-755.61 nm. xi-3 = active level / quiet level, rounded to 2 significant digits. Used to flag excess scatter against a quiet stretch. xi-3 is 2.5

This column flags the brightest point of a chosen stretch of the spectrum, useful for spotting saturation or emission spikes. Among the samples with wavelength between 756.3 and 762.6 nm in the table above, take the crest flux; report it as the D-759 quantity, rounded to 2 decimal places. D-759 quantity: 40.78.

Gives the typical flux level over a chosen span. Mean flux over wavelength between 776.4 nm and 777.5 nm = 35.0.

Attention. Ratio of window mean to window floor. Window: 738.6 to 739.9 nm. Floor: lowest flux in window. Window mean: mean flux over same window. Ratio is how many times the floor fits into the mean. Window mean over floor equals 1.11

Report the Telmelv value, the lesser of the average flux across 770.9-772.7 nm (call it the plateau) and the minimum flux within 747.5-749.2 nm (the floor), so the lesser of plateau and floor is 33.7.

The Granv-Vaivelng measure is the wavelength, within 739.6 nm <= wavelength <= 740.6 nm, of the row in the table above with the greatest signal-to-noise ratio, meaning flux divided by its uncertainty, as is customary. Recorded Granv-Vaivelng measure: 740.023 nm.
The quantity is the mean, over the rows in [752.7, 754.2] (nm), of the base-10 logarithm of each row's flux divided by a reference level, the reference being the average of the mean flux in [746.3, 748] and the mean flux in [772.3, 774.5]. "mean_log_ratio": 0.030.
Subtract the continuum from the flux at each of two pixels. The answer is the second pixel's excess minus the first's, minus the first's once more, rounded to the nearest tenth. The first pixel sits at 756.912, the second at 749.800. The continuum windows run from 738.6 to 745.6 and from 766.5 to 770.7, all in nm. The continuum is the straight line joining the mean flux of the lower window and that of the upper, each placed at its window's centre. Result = 1.3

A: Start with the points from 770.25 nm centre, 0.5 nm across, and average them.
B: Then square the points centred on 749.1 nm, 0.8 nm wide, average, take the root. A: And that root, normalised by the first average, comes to 1.15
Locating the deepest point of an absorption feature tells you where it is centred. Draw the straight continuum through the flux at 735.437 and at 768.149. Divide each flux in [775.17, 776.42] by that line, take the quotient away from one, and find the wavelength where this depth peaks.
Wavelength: 775.792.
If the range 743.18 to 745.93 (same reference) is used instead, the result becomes 744.296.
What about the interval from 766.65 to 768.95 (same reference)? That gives 766.735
